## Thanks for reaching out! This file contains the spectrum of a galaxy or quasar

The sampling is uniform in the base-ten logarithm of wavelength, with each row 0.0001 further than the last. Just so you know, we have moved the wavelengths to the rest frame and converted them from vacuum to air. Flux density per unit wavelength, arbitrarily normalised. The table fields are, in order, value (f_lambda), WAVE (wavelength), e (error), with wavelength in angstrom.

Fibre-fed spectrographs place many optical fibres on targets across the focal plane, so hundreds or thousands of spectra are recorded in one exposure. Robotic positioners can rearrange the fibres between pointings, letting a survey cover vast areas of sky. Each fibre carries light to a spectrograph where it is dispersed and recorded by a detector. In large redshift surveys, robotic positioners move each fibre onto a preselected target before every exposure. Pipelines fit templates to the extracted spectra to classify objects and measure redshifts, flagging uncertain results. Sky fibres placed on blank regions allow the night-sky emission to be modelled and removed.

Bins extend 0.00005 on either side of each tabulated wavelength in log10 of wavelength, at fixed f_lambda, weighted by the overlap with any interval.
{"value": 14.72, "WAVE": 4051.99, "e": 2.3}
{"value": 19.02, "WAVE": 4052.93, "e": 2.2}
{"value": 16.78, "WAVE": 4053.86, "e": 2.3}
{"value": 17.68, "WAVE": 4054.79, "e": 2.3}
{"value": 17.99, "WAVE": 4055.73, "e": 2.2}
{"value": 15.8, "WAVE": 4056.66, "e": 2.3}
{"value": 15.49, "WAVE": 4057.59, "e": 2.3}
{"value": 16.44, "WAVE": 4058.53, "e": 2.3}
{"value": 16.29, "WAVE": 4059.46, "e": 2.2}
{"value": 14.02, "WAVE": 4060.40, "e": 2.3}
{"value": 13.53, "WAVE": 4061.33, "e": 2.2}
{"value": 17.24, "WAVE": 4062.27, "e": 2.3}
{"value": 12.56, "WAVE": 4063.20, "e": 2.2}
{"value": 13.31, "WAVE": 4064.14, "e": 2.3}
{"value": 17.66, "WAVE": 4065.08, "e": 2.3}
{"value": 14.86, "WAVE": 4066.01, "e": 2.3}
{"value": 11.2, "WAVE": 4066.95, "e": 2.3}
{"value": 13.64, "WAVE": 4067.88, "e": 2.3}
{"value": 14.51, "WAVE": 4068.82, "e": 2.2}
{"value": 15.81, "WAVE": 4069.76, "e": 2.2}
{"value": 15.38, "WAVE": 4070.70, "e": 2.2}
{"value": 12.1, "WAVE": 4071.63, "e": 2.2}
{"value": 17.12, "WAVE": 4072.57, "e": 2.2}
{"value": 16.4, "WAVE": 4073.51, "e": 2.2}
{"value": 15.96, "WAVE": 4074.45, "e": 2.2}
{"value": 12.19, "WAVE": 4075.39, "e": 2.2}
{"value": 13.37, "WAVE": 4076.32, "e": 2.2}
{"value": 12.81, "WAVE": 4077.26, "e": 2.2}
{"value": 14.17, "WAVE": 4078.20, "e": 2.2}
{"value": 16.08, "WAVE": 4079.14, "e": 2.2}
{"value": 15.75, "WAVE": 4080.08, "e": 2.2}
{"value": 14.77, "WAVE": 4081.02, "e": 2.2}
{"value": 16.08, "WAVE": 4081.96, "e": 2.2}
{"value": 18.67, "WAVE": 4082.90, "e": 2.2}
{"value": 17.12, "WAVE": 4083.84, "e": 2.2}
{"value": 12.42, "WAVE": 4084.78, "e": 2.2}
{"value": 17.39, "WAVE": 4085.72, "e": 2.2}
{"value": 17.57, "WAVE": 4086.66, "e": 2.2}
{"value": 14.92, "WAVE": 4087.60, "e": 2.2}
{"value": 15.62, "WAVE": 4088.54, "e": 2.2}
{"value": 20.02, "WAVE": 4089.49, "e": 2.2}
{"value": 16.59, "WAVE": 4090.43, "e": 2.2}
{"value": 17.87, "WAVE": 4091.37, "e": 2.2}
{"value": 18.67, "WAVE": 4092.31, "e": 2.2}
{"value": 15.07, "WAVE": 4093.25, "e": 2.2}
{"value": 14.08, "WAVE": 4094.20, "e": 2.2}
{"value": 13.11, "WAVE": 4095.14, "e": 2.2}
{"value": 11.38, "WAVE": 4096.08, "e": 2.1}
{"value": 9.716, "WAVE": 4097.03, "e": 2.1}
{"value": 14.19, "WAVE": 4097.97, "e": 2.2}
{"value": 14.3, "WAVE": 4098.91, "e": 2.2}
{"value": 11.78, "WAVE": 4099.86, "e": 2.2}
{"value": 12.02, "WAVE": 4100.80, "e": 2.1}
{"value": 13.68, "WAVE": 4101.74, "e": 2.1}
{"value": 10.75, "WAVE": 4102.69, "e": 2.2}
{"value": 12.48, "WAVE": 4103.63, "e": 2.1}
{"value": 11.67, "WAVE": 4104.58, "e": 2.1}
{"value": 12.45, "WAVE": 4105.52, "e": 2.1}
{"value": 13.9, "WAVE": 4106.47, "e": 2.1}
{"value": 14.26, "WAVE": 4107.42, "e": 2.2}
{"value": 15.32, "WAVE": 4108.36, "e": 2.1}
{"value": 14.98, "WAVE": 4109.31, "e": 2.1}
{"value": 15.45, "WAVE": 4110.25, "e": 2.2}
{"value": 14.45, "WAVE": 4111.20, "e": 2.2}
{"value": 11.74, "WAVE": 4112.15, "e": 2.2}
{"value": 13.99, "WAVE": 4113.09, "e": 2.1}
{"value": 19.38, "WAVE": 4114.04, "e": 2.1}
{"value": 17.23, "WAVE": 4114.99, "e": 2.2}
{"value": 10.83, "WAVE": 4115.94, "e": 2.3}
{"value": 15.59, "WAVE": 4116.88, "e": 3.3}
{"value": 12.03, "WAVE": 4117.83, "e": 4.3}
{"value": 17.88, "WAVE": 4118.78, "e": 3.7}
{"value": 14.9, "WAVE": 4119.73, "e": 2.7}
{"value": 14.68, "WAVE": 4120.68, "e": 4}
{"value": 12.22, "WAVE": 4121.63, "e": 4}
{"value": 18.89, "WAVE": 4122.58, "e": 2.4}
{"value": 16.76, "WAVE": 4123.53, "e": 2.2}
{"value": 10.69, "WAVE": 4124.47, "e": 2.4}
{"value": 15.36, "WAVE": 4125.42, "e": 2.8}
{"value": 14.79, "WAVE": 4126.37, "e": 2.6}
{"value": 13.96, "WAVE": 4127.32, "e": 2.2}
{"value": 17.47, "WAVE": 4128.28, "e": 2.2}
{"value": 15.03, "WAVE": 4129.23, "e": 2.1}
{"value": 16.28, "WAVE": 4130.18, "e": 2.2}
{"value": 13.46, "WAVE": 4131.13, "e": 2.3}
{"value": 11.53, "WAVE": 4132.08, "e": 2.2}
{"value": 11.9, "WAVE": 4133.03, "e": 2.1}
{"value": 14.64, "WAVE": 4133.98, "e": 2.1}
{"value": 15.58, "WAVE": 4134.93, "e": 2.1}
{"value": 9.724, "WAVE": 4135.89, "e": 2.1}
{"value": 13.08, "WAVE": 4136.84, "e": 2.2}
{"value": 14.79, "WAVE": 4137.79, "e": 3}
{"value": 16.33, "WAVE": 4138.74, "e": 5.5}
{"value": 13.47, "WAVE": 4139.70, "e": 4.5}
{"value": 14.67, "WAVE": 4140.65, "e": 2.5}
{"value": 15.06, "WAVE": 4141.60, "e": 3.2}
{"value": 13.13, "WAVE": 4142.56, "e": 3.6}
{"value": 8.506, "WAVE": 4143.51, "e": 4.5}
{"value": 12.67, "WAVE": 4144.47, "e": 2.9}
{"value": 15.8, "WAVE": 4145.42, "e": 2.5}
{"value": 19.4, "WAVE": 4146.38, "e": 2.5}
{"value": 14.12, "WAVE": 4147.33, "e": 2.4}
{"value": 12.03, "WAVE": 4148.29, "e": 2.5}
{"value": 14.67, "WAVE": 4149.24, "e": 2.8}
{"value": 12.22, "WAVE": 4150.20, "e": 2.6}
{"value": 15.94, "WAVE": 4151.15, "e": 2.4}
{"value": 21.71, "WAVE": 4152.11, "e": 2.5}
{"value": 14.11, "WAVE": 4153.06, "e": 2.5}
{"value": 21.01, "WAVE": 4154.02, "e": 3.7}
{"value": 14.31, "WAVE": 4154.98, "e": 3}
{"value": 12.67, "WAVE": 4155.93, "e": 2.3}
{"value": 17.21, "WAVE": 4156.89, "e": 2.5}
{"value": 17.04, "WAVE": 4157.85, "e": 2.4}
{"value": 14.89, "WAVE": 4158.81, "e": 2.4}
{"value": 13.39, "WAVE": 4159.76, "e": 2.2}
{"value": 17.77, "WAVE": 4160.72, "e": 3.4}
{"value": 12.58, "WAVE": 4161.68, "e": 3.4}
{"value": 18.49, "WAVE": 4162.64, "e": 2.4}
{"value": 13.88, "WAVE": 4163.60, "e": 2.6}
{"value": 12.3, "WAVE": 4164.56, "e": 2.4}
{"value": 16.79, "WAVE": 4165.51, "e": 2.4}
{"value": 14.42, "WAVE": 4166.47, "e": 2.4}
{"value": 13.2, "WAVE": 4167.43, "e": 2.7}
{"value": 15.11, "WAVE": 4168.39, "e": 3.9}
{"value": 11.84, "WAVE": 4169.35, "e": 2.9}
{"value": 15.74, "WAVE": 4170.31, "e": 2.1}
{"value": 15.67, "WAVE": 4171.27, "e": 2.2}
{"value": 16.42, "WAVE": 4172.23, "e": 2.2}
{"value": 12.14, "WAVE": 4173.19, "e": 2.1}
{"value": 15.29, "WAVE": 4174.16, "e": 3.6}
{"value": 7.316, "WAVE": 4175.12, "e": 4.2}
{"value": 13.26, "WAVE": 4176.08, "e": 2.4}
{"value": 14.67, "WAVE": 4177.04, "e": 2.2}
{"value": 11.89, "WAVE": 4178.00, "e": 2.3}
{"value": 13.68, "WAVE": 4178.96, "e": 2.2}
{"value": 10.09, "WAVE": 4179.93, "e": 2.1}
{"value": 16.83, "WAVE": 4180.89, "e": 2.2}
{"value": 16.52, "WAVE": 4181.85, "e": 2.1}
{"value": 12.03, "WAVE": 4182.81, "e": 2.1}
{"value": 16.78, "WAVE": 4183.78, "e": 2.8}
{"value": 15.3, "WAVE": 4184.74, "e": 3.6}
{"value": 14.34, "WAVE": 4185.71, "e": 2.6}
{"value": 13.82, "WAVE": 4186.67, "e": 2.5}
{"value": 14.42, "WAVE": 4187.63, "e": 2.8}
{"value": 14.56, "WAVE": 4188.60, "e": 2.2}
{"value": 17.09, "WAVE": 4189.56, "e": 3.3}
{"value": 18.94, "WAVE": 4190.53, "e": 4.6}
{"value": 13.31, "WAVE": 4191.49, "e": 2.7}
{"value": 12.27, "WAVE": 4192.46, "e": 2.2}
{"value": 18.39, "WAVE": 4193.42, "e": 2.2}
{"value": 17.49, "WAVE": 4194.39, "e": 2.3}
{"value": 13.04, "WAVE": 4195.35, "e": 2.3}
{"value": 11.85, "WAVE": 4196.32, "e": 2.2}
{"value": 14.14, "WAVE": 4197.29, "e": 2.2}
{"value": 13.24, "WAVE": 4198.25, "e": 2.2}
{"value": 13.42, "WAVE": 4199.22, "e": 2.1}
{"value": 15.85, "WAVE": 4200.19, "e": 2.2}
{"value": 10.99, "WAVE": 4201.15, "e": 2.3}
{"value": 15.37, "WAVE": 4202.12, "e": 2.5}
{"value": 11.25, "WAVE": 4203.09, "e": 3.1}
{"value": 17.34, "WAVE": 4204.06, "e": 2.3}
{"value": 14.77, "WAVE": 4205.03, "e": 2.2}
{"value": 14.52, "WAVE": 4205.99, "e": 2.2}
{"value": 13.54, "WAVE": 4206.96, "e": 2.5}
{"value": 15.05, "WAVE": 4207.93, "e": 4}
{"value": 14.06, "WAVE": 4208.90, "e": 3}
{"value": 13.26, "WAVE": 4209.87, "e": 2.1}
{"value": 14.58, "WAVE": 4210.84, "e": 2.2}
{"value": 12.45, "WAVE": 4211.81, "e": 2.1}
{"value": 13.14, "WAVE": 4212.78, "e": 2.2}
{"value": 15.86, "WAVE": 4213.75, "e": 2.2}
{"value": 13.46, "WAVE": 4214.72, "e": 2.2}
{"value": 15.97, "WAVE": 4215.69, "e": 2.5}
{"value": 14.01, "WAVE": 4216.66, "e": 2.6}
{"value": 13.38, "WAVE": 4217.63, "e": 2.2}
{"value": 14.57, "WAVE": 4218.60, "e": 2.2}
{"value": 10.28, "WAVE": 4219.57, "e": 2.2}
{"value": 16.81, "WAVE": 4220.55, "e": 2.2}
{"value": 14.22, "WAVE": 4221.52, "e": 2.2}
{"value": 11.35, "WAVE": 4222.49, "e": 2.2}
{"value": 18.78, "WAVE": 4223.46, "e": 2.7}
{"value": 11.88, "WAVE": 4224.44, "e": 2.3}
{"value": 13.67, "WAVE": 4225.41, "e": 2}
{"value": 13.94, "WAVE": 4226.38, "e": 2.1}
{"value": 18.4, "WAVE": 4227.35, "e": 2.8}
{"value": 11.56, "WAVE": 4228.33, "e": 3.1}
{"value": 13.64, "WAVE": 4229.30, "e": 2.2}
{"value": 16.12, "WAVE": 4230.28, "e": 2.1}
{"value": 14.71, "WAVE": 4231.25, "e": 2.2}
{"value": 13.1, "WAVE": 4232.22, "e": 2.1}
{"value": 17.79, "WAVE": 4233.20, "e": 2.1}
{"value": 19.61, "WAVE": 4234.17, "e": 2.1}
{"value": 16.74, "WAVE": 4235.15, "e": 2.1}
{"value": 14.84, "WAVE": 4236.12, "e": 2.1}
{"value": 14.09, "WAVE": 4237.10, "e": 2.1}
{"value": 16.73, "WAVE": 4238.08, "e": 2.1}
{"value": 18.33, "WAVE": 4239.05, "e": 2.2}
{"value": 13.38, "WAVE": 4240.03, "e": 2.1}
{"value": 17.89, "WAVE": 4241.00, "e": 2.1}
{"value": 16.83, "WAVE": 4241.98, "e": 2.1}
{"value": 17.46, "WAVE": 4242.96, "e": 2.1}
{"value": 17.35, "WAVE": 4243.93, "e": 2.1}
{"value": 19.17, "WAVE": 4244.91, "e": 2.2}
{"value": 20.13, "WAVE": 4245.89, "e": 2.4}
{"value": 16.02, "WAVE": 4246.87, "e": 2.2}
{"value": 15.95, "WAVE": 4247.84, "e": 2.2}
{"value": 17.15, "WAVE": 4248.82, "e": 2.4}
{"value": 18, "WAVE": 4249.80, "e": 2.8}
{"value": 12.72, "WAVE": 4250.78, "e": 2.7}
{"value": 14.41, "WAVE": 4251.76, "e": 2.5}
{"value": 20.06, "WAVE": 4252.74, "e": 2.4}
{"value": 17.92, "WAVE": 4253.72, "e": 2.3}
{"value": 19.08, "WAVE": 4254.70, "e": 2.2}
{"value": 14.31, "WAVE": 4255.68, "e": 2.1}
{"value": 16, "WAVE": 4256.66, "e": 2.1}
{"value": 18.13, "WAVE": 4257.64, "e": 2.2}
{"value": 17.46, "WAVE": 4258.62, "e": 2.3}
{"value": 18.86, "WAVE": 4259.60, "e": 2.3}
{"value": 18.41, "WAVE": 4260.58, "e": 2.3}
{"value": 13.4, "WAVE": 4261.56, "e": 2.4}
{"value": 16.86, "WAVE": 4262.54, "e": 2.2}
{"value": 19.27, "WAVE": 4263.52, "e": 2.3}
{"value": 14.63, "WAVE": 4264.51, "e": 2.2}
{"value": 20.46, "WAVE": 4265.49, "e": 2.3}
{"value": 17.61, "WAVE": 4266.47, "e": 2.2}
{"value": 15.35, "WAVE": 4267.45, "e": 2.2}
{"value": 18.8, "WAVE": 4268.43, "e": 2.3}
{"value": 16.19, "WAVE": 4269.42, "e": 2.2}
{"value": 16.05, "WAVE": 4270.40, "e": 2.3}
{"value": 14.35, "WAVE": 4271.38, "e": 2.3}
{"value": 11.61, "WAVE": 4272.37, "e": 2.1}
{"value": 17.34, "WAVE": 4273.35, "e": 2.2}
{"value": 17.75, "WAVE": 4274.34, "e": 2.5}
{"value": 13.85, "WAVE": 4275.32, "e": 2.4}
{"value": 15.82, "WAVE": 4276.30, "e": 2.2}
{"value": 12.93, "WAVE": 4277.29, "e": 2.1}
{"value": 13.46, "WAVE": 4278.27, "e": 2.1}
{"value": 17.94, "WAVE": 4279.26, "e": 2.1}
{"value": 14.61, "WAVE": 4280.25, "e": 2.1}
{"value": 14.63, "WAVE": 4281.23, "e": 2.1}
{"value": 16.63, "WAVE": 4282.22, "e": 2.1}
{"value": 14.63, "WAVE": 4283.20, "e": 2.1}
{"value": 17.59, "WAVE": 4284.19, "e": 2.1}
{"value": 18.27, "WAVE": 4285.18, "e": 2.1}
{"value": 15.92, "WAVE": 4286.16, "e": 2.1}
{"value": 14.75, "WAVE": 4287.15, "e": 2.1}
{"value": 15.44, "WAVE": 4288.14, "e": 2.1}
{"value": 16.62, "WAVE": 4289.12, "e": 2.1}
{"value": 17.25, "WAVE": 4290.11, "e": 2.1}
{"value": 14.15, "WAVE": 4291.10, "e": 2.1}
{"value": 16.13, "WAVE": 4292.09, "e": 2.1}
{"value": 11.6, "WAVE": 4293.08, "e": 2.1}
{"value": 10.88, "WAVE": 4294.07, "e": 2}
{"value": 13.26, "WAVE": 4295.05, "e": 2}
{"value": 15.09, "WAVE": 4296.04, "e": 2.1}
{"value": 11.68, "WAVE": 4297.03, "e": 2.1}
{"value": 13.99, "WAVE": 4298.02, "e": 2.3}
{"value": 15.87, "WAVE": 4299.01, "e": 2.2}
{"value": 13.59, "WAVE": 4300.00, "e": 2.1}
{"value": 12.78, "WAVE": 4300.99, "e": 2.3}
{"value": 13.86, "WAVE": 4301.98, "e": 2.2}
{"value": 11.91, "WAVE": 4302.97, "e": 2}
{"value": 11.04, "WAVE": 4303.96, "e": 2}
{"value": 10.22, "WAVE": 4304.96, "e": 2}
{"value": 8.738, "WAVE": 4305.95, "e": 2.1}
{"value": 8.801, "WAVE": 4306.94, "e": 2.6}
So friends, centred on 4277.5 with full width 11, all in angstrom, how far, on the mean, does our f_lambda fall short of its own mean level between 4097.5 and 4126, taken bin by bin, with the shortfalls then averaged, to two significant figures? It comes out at -1.0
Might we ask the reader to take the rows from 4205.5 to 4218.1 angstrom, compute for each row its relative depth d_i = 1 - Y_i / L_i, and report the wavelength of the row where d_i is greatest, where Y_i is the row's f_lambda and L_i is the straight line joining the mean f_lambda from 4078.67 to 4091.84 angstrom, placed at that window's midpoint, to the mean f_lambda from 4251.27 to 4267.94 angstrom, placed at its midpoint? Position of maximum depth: 4211.81 angstrom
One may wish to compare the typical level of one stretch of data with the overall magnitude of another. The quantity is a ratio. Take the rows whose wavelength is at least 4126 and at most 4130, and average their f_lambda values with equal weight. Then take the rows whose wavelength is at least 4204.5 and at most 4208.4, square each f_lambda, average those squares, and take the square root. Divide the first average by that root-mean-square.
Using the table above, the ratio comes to 1.06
